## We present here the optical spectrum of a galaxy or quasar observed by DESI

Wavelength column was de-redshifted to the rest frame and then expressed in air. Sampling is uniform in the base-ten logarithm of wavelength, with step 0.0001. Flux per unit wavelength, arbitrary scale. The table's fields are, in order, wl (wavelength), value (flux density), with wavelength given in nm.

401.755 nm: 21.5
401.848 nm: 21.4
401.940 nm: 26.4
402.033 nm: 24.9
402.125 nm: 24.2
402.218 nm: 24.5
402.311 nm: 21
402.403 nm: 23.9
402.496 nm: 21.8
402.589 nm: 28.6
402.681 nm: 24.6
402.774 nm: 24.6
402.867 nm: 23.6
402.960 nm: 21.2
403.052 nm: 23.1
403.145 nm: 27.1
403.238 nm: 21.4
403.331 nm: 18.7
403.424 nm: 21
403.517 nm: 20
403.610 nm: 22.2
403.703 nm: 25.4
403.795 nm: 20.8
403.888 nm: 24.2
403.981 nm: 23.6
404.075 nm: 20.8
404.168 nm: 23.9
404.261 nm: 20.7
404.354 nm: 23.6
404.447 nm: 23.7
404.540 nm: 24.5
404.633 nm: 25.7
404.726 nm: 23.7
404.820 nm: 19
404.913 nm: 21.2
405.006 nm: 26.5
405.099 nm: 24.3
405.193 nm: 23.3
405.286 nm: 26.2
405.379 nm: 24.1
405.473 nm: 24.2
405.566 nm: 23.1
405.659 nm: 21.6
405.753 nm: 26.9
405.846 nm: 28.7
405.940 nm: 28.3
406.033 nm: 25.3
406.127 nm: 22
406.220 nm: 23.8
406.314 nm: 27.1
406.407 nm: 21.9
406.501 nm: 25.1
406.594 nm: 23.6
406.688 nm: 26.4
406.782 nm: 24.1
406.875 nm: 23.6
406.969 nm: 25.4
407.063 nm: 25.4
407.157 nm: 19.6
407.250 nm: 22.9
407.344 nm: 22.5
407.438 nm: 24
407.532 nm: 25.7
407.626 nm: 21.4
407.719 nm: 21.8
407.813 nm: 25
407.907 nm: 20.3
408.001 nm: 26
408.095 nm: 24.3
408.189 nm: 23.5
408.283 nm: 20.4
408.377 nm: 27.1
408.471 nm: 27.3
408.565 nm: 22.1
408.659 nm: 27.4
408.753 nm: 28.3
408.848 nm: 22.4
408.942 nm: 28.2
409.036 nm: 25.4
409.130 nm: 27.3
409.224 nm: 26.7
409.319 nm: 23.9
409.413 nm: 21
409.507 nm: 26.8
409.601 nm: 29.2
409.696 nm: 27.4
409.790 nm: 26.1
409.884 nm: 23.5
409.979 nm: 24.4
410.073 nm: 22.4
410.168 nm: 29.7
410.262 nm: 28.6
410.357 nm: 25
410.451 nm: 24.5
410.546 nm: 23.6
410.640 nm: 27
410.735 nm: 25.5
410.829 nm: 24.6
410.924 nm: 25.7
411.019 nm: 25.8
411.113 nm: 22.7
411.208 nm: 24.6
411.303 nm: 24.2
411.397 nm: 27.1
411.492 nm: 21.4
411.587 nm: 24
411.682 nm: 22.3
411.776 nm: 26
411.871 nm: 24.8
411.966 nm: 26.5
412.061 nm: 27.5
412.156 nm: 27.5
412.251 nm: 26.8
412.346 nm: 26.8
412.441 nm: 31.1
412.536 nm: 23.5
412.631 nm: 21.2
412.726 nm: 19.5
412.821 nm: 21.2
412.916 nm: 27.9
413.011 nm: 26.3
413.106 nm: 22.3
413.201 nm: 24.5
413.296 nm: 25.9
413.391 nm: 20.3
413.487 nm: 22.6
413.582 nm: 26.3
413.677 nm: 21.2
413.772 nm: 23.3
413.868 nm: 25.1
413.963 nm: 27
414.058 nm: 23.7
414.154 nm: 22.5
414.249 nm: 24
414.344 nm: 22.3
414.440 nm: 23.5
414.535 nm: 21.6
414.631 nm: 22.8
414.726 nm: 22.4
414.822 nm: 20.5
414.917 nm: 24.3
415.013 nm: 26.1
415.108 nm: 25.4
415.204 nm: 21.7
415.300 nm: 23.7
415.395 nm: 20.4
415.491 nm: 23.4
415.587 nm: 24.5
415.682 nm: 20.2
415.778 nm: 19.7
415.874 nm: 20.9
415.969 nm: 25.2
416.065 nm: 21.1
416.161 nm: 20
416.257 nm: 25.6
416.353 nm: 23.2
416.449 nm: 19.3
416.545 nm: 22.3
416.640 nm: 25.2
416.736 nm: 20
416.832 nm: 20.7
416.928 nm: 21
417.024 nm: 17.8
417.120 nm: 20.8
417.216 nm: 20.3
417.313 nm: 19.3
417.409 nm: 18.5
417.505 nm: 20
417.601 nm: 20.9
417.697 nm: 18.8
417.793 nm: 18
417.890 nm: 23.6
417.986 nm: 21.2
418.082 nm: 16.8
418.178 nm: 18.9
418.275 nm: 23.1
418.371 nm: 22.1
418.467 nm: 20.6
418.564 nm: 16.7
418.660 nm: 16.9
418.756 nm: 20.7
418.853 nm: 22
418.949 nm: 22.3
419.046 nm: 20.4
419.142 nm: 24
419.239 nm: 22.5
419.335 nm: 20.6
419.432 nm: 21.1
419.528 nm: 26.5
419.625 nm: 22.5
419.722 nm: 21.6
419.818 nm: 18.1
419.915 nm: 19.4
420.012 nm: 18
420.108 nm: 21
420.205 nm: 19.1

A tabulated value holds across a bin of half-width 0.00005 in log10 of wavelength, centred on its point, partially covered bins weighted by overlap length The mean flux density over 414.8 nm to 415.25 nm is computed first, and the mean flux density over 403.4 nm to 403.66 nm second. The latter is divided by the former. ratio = 0.89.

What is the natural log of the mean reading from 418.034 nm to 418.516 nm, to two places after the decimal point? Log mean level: 3.01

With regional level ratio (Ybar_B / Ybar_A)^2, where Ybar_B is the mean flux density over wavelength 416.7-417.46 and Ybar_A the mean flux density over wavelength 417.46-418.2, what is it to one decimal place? 1.0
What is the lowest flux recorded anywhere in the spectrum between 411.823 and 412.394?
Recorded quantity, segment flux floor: 24.8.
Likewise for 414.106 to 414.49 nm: 22.3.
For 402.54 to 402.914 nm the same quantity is 23.6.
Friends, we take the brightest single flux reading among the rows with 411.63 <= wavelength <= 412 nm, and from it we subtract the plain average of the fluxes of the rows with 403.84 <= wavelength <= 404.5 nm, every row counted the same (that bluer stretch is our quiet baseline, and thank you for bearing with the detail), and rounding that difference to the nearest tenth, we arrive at 3.6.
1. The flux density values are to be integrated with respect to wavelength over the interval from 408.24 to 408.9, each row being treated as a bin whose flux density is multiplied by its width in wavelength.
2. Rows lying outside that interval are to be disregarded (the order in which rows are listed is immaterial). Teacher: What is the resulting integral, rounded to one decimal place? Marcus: 16.5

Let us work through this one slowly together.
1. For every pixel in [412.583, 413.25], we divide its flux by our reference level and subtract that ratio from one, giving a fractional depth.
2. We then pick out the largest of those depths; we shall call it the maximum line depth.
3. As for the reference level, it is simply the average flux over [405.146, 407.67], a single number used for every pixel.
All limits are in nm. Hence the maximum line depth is 0.198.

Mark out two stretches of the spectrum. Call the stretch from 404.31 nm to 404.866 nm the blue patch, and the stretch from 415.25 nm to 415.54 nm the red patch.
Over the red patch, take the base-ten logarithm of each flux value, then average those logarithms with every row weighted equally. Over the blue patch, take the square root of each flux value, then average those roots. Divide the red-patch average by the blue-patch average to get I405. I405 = 0.280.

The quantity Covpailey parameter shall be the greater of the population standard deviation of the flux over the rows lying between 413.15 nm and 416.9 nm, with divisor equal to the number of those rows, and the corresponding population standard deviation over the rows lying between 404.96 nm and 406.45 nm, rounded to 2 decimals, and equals 2.18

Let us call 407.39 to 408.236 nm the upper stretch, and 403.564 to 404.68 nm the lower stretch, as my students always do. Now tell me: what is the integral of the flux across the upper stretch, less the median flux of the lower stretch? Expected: -4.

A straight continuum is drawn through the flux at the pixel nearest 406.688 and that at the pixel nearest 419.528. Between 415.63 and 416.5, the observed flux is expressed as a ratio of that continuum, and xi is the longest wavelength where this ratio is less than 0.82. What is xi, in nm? 416.449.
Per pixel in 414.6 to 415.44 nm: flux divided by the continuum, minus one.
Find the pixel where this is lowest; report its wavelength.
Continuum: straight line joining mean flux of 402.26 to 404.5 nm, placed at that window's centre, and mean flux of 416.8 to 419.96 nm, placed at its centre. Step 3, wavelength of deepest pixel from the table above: 415.395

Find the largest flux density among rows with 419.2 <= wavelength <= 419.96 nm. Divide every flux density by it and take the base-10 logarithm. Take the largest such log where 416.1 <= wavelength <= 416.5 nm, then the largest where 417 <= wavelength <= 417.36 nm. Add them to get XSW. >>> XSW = -0.12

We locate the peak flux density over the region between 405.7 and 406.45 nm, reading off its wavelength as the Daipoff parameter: 405.846 nm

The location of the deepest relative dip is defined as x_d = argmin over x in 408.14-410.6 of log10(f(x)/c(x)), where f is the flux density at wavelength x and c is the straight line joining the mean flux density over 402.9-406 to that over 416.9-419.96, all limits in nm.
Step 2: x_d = 408.283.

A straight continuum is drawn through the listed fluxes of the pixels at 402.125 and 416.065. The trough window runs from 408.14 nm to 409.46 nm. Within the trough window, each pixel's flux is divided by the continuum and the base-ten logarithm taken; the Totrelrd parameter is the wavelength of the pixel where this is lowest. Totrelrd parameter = 408.283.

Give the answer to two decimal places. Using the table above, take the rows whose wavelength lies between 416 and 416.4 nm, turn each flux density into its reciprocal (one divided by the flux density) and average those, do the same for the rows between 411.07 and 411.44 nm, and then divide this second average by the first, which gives 0.91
